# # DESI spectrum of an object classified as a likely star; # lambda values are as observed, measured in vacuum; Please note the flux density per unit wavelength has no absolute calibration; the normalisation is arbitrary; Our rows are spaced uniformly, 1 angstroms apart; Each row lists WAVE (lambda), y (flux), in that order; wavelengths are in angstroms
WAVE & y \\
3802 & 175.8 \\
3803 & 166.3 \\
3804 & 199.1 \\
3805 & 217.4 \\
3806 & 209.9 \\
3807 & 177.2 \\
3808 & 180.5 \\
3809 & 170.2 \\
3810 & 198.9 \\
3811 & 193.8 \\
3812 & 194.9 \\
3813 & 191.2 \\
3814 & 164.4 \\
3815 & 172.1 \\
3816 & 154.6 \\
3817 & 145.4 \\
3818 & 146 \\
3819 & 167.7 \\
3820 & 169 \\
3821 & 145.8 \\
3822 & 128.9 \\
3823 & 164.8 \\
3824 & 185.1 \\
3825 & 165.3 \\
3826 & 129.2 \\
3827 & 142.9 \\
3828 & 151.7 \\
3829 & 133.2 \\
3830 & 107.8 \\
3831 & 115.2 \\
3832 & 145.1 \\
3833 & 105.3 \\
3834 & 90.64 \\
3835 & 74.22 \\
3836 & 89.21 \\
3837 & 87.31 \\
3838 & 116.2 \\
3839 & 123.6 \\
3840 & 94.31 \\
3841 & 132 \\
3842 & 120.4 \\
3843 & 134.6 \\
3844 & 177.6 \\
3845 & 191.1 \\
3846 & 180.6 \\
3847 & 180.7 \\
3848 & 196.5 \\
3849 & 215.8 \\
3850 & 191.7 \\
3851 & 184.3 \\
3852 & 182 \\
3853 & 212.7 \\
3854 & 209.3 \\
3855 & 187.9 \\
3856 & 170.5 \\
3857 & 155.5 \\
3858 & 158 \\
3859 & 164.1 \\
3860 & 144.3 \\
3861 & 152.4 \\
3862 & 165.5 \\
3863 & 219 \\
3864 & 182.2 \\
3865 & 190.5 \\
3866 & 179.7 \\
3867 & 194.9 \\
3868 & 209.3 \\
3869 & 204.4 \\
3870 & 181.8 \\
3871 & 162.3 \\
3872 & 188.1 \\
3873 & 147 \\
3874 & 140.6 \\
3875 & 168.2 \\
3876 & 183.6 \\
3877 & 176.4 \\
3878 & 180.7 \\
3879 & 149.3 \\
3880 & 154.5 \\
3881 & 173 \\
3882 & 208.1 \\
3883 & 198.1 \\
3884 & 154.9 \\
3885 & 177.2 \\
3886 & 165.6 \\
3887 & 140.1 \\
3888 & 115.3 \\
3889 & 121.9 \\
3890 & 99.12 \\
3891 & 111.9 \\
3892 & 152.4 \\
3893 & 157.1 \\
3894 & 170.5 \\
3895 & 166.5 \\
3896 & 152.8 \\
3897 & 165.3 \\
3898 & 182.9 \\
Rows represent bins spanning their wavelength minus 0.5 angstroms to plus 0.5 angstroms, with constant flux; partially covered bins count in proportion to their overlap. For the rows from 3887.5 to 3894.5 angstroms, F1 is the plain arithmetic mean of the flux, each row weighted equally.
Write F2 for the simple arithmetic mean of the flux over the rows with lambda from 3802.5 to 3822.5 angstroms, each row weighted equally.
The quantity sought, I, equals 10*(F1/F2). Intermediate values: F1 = 133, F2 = 175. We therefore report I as 7.6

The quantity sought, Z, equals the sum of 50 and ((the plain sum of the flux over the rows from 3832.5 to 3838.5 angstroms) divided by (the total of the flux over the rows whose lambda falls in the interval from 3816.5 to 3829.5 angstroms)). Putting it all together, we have 50.3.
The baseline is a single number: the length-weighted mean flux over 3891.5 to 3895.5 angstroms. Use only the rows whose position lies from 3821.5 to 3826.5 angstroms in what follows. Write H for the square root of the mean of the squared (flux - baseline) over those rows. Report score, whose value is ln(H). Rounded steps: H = 23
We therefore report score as 3.1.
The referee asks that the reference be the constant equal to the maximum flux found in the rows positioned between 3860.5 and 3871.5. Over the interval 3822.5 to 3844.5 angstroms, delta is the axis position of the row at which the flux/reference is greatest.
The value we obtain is 3824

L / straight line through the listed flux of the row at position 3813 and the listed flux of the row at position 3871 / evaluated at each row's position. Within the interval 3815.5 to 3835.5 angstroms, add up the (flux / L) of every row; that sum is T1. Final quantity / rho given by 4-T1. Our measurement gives -10.9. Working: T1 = 14.9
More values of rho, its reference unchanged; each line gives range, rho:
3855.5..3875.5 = -17.1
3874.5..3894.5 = -16.3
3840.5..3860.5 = -16.2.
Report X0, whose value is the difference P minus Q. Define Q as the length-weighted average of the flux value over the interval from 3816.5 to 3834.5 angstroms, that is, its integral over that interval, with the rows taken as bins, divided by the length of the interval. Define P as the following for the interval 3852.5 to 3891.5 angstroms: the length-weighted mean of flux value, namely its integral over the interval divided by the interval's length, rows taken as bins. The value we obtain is 28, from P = 169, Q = 141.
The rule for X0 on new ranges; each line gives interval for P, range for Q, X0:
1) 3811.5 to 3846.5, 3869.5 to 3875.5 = -24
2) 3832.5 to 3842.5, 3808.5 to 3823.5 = -64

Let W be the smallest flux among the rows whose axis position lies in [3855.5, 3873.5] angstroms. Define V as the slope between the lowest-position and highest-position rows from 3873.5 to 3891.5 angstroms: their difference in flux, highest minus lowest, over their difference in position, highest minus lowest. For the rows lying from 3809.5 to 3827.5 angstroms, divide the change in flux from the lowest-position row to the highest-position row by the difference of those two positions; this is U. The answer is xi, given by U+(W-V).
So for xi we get 143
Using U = -3.3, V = -1.7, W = 144.3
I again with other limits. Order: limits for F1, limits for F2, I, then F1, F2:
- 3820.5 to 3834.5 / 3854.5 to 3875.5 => 7.8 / 136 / 175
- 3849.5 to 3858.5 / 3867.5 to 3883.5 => 10.4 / 184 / 177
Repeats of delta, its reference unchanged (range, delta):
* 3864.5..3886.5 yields 3868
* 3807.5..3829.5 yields 3810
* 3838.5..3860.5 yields 3849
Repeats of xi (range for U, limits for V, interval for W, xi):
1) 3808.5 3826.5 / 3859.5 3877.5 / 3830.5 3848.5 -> 70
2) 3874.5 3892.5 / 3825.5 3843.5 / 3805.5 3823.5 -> 128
